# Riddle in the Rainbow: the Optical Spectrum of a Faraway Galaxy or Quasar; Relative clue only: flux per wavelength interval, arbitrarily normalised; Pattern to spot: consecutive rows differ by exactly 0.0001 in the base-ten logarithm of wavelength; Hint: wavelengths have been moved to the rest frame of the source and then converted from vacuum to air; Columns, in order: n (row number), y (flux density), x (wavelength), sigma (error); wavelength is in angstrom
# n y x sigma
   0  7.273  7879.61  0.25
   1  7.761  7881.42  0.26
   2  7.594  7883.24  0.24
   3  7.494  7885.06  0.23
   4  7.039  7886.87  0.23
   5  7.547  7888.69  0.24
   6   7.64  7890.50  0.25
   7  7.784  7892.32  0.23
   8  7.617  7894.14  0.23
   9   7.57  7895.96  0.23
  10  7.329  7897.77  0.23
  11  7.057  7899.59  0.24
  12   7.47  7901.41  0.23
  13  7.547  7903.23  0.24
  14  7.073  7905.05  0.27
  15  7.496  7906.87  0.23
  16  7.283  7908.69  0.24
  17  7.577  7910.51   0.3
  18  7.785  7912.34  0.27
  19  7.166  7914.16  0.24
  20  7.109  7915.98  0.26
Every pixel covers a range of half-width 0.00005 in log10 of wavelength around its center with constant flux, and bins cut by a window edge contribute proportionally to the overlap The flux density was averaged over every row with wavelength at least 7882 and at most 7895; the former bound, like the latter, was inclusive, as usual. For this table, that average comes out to 7.53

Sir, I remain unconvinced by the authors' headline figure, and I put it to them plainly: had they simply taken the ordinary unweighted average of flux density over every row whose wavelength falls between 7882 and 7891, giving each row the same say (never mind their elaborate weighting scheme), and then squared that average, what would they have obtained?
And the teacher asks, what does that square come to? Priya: 55.7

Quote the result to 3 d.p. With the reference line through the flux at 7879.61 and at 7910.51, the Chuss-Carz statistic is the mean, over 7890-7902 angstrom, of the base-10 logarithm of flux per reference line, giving 0.003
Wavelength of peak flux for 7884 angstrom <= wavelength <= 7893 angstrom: 7892.32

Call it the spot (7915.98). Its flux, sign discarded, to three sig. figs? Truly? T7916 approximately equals 7.11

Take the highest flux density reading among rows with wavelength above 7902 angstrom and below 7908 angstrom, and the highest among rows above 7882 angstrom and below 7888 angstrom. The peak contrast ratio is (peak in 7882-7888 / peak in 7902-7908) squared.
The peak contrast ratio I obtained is 1.01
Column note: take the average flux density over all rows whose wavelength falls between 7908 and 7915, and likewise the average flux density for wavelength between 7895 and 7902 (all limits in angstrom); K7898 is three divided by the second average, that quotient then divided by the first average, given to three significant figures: 0.0547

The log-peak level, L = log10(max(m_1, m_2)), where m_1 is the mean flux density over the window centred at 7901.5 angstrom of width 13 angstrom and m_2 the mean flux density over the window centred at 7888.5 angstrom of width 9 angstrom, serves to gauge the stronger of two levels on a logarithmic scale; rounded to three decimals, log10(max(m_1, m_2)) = 0.875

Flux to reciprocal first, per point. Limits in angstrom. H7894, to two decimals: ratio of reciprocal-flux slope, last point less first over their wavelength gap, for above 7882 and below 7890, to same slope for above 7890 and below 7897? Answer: 0.68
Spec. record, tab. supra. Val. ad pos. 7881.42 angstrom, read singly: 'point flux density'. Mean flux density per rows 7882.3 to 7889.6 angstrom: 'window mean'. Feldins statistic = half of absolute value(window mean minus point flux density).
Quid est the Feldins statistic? 0.171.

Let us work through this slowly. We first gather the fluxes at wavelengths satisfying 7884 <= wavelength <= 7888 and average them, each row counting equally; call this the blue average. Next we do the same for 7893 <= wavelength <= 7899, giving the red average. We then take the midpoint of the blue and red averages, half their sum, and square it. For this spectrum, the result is 54.6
